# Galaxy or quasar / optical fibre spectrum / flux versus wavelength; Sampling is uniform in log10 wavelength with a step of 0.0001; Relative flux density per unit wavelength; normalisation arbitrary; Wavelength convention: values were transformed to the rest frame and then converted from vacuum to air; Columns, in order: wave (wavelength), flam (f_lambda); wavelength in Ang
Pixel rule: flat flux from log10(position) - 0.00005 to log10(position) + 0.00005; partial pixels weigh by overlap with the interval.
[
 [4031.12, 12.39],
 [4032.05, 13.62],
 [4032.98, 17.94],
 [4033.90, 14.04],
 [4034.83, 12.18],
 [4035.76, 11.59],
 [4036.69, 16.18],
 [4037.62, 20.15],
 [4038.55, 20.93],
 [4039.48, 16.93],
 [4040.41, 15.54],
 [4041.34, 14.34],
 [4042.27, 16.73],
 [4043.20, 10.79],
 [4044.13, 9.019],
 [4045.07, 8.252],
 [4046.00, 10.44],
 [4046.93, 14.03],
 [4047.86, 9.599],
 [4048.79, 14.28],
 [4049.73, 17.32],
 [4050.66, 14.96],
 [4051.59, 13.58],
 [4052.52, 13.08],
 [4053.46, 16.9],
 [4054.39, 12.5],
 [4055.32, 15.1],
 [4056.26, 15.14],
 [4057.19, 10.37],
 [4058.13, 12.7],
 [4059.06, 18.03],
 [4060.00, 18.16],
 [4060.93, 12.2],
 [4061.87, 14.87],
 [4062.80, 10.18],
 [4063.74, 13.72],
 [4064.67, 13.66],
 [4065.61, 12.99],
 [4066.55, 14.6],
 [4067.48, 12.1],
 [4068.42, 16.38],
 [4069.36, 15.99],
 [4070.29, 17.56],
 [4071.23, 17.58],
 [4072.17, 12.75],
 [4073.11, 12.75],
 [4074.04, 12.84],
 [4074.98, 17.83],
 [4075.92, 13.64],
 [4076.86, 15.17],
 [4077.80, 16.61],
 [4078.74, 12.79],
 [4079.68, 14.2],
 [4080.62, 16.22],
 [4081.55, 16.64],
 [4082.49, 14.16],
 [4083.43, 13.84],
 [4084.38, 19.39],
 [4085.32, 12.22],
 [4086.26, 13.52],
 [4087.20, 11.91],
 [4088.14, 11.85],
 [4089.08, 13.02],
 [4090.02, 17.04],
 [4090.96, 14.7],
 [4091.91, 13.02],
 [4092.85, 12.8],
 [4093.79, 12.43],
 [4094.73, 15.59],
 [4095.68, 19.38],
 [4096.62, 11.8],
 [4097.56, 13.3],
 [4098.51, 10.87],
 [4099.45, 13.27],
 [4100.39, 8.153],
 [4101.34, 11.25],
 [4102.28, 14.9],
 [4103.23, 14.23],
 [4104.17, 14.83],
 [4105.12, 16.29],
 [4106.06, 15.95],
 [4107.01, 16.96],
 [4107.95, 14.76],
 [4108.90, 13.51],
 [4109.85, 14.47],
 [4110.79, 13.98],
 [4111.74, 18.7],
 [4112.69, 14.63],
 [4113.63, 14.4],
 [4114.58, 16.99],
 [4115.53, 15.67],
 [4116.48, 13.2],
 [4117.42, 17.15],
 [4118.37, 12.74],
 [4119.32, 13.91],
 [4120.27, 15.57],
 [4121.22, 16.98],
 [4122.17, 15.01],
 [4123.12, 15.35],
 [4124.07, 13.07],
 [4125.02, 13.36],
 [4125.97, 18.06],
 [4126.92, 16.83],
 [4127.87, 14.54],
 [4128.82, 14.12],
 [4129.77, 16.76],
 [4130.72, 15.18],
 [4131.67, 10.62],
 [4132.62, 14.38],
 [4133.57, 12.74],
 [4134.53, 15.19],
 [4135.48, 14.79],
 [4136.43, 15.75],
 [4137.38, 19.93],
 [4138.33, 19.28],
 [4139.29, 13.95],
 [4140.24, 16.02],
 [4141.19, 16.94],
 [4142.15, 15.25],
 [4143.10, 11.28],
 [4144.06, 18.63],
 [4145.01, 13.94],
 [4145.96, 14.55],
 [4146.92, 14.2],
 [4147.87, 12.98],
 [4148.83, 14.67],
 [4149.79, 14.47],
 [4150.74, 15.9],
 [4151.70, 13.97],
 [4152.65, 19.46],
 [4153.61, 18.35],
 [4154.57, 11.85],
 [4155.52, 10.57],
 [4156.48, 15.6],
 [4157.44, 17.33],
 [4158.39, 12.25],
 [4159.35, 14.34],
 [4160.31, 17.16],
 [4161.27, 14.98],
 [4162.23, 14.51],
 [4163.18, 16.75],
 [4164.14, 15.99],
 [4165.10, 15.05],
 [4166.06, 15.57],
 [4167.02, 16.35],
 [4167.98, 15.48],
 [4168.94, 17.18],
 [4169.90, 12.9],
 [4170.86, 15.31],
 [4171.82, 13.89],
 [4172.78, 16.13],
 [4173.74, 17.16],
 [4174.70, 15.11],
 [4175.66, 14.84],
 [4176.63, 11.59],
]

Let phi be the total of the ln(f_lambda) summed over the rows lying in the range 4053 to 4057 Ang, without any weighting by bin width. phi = 10.8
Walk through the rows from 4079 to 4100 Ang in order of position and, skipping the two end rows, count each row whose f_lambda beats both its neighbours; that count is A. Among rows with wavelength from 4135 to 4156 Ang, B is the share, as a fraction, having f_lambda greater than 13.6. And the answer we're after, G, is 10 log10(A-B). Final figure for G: 7.14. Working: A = 6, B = 0.8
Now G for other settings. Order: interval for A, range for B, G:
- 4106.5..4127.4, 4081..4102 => 8.22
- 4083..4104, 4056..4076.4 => 8.07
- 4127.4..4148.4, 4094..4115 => 8.01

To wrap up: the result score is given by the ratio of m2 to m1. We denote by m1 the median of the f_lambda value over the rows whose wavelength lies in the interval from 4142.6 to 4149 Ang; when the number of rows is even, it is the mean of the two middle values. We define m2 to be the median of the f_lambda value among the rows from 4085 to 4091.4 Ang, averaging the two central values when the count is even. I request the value 0.92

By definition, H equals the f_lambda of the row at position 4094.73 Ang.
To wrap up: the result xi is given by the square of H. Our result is 243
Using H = 15.59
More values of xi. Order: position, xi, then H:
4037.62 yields 406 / 20.15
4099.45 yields 176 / 13.27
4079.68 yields 202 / 14.2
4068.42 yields 268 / 16.38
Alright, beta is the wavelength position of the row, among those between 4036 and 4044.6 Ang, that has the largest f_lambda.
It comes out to 4038.55 Ang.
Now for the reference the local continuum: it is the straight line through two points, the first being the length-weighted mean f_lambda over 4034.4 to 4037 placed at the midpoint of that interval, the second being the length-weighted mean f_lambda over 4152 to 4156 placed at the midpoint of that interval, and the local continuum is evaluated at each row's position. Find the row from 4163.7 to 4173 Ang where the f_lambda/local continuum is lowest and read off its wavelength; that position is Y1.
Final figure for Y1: 4169.90 Ang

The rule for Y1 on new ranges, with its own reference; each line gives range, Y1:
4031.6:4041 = 4035.76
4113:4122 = 4118.37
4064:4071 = 4067.48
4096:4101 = 4100.39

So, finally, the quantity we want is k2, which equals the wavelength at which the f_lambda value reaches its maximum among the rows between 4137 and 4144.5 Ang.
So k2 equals 4137.38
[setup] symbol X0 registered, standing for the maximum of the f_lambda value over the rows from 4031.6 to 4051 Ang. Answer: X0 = 20.93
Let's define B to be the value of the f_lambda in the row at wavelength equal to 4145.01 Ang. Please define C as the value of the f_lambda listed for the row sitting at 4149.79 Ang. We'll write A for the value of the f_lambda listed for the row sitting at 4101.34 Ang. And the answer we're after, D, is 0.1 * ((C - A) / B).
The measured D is 0.023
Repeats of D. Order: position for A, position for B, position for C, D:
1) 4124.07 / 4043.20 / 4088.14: -0.011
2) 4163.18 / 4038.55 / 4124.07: -0.018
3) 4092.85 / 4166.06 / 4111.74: 0.038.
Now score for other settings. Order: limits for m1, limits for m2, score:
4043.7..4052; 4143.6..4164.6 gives 1.08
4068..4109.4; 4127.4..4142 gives 1.07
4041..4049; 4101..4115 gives 1.37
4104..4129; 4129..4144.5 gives 1.03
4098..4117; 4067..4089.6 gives 0.96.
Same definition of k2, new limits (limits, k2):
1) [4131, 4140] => 4137.38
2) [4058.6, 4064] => 4060.00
